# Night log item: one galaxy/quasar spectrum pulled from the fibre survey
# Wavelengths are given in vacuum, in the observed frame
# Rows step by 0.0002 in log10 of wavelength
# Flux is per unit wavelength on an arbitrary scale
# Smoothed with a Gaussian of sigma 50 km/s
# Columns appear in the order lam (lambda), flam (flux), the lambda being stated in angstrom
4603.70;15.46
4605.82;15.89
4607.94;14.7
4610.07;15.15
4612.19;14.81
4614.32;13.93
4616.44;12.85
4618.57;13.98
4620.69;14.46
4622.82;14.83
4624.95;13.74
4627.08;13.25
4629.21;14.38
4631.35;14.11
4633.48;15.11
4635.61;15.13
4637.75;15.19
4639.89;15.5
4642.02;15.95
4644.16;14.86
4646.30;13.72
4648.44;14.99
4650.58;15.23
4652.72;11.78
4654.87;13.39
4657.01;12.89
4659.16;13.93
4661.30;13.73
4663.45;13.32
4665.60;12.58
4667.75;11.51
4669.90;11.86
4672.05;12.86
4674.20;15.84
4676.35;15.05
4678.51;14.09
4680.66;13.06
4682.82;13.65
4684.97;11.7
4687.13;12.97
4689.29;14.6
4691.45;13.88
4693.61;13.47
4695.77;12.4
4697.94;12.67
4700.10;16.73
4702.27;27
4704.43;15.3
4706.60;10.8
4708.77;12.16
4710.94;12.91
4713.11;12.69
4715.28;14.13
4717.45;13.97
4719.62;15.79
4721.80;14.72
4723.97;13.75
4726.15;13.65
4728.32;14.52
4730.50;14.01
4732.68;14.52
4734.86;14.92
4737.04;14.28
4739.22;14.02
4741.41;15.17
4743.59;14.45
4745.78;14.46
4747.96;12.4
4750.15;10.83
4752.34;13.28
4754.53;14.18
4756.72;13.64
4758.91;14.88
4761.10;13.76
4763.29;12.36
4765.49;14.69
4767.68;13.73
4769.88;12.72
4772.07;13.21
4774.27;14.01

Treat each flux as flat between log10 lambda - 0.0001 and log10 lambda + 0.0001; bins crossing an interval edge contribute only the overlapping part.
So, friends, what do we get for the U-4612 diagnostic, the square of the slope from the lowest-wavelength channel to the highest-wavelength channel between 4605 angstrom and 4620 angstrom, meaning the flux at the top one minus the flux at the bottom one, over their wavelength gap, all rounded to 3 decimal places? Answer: 0.022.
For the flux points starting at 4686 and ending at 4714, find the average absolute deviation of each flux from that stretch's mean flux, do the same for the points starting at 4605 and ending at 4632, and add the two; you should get 3.1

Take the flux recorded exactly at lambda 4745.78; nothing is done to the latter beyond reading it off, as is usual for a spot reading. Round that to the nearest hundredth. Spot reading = 14.46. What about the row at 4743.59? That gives 14.45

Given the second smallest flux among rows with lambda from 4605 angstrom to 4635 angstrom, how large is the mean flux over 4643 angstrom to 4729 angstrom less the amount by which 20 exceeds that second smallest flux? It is 7.20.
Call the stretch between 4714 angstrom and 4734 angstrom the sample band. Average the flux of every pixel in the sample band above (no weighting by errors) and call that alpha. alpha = 14.3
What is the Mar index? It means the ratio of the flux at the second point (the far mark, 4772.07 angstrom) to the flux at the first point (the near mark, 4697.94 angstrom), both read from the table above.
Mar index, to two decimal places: 1.04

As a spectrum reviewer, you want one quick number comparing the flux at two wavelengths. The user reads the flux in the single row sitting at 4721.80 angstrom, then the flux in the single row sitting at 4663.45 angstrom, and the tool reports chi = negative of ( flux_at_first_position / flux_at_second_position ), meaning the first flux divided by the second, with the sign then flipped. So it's -1.11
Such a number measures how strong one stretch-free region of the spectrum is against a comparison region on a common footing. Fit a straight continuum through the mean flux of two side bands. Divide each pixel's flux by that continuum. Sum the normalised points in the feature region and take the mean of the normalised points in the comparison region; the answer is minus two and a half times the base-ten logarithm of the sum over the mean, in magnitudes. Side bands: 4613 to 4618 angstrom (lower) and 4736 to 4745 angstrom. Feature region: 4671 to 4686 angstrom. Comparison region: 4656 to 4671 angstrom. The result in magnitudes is -2.18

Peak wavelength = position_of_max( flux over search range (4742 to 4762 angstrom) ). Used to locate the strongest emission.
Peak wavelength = 4758.91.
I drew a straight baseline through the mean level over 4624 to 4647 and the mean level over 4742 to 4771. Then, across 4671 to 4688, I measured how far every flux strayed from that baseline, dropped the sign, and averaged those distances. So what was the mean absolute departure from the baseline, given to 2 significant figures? 1.2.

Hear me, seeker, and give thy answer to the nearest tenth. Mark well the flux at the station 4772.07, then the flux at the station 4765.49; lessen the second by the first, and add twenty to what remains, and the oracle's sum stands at 21.5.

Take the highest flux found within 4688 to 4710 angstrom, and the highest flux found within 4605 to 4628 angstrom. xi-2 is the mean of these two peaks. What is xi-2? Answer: 21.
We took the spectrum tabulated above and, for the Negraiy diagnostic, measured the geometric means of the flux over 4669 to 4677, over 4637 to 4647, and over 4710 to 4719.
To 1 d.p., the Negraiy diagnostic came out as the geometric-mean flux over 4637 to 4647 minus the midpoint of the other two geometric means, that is 1.4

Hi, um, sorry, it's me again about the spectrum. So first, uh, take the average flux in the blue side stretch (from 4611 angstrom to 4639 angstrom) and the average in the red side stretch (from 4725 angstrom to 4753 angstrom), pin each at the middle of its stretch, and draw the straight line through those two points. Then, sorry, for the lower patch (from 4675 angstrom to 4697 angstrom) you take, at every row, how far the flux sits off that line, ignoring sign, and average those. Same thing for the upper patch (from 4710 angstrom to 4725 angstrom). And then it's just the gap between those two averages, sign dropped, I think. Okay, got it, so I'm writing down 0.1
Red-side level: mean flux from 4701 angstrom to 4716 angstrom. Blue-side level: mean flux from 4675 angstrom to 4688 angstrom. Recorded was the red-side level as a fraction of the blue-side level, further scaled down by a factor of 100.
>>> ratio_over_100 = 0.0112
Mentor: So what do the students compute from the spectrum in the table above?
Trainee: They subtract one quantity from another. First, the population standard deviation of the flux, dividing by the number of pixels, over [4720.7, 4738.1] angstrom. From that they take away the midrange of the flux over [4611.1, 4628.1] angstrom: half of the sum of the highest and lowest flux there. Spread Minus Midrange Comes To -13.4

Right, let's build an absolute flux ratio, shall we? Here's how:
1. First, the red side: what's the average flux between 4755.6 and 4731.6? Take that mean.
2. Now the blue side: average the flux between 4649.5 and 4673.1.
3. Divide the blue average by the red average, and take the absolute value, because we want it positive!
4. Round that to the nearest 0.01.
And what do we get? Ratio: 0.94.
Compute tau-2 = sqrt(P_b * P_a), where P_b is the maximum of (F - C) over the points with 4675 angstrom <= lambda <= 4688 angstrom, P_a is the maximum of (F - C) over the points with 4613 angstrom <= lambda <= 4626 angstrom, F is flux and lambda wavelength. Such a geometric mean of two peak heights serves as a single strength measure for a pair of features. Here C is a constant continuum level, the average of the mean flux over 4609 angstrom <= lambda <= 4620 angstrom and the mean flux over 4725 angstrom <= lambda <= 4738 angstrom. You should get 0.70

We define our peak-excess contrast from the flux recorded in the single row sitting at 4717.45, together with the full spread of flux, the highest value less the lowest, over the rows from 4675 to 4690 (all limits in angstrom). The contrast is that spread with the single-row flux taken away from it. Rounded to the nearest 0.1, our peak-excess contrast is -10.6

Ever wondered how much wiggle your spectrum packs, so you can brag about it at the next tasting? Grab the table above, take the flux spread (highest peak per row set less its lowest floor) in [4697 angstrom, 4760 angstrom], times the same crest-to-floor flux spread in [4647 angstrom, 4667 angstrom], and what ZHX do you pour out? 56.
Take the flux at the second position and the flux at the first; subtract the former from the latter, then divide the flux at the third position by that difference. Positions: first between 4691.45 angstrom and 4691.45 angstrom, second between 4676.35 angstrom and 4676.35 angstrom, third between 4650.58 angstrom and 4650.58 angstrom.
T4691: -13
